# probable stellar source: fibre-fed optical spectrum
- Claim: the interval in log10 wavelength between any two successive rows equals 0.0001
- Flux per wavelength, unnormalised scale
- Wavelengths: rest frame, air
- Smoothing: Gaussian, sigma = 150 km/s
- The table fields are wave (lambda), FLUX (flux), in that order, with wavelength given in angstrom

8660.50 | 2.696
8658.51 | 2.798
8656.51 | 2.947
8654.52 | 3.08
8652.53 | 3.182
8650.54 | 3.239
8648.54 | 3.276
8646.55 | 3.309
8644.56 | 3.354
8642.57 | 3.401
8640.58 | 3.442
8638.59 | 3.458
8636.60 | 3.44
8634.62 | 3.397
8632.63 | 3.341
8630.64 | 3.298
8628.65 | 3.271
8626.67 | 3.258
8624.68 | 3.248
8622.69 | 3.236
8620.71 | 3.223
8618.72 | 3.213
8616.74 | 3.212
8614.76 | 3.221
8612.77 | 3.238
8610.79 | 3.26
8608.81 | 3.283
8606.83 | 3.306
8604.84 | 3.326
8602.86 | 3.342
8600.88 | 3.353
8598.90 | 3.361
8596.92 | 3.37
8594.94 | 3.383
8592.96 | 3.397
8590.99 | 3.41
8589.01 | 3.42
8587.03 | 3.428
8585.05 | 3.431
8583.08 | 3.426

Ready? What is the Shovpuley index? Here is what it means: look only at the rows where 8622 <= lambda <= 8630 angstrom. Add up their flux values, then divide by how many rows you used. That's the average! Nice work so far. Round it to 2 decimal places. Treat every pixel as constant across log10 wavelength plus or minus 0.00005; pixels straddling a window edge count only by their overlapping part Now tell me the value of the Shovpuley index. 3.25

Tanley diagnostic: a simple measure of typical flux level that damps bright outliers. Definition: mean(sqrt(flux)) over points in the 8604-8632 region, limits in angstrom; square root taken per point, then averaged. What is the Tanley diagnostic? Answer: 1.80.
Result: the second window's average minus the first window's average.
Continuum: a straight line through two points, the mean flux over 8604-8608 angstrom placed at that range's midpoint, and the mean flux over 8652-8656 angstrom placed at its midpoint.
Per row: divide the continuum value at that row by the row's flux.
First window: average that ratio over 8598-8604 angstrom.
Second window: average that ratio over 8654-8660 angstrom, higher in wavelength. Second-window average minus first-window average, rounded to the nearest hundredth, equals 0.07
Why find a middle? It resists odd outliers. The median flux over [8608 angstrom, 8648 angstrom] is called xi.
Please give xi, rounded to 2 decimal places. 3.28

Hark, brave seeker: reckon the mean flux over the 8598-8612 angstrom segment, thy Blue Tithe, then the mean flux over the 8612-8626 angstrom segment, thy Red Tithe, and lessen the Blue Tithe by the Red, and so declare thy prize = 0.09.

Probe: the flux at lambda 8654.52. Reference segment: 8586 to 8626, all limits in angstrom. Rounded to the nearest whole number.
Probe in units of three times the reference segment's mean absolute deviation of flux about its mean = 15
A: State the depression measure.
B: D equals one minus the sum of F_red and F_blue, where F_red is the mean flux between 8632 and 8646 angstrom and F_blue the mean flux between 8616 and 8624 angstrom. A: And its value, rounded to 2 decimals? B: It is -5.63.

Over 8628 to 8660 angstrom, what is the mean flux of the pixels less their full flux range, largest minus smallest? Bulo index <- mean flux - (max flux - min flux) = 2.60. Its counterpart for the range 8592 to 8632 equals 3.10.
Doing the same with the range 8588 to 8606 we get 3.28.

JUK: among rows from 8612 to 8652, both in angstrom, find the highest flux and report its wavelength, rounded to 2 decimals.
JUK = 8638.59 angstrom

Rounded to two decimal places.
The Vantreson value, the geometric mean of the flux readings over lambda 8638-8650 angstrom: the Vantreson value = 3.37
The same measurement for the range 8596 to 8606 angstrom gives 3.35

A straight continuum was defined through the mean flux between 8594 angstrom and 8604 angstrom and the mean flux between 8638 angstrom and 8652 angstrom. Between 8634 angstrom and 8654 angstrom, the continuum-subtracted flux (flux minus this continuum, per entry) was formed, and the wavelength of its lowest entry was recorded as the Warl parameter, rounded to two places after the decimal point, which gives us 8652.53 angstrom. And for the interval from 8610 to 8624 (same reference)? 8616.74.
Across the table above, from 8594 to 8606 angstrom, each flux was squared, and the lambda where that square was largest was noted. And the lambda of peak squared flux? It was 8594.94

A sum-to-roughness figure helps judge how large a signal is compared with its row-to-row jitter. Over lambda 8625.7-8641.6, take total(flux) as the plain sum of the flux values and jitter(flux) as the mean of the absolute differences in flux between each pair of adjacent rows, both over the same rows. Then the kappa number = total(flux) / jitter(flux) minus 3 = 869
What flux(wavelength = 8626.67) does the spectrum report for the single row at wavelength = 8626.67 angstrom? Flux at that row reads 3.258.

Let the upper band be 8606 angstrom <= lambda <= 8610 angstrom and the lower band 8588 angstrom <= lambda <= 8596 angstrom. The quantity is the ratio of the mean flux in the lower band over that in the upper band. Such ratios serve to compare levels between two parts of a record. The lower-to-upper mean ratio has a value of 1.03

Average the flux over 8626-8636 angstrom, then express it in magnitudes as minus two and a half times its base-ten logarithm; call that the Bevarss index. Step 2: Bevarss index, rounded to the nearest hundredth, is -1.30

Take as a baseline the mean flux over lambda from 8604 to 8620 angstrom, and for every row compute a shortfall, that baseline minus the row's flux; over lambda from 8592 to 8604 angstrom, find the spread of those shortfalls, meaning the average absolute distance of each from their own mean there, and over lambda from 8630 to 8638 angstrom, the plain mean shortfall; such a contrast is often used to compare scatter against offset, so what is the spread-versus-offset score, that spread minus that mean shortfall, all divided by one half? 0.3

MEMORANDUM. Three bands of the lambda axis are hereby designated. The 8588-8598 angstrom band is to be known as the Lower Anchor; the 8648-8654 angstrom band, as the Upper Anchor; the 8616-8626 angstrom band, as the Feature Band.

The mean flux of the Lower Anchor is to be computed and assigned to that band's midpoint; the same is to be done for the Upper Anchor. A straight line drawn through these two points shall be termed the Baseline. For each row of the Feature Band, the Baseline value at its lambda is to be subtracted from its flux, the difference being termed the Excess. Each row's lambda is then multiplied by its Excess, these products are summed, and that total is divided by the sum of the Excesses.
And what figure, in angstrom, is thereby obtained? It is 8620.0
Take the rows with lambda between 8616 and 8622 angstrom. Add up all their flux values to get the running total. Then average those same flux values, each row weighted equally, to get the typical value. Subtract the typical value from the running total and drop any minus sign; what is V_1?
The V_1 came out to 6.43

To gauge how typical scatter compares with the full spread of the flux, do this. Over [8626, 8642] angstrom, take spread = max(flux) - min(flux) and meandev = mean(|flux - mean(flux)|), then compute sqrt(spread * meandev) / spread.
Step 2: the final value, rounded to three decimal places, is 0.596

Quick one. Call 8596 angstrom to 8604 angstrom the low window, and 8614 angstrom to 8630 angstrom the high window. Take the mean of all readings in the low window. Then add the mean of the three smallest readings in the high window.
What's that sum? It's 6.57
